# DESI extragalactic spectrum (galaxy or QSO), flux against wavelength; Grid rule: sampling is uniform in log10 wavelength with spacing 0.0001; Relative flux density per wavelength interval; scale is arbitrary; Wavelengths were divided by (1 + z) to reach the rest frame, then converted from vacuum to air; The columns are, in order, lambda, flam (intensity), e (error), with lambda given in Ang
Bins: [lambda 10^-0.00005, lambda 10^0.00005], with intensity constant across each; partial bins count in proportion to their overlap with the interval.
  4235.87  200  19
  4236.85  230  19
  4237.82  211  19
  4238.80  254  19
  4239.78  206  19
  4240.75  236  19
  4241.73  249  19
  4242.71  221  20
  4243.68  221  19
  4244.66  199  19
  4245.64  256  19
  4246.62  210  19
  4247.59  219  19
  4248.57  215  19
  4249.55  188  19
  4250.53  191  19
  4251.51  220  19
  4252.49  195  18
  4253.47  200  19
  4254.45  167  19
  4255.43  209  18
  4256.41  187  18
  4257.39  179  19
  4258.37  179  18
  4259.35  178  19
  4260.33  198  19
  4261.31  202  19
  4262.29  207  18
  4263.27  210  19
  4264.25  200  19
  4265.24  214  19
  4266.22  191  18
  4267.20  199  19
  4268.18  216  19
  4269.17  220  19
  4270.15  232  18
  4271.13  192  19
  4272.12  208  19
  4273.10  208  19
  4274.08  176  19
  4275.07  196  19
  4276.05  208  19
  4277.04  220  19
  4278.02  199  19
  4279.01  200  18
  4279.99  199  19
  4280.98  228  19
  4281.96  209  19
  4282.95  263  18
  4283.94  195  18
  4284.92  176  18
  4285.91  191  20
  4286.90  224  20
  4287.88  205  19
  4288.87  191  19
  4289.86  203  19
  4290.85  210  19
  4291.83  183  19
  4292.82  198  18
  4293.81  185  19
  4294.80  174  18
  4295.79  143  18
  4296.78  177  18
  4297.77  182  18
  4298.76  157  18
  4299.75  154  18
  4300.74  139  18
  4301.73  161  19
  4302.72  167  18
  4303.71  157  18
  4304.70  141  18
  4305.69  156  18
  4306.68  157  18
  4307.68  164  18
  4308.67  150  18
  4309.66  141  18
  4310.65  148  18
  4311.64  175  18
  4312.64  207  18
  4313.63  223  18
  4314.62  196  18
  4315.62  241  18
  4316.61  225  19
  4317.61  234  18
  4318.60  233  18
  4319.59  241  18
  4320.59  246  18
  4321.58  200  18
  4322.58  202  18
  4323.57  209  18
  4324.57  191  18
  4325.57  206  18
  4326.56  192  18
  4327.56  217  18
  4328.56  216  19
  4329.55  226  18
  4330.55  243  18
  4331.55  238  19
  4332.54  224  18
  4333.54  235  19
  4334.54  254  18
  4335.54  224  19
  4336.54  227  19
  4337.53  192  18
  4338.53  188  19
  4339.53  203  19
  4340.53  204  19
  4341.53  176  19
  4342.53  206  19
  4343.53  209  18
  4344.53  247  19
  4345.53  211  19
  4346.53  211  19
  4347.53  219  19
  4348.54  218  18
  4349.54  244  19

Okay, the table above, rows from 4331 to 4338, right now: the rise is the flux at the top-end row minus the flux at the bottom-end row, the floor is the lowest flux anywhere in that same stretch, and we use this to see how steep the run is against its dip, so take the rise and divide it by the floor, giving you -0.24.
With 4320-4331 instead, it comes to -0.02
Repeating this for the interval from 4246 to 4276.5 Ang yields -0.01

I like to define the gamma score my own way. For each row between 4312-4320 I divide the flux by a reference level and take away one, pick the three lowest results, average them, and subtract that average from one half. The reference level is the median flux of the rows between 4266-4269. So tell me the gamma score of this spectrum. 0.45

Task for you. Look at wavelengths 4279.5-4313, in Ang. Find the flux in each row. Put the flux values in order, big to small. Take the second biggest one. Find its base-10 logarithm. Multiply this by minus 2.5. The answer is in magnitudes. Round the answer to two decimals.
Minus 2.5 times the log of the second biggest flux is -5.89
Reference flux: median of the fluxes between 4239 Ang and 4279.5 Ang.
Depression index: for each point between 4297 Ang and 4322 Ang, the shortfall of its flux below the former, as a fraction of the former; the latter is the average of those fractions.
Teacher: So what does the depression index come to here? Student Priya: 0.108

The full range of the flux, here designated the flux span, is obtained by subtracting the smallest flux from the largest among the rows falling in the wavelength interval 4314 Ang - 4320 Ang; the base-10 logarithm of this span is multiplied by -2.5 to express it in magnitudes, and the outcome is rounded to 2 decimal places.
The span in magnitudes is -4.13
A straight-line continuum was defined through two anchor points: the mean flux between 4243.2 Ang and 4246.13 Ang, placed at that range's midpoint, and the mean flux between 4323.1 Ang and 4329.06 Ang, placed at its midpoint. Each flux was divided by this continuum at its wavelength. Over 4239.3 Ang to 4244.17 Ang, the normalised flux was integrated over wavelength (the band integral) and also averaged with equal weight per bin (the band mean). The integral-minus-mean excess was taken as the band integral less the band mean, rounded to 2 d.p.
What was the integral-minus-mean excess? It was 3.89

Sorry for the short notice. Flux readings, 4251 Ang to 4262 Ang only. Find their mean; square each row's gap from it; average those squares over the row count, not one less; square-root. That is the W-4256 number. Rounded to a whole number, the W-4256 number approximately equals 15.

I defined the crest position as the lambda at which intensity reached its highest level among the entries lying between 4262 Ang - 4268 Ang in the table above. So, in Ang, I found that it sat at 4265.24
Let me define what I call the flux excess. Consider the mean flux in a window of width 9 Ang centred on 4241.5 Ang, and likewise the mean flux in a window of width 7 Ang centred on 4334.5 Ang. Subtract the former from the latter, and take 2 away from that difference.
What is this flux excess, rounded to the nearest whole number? -2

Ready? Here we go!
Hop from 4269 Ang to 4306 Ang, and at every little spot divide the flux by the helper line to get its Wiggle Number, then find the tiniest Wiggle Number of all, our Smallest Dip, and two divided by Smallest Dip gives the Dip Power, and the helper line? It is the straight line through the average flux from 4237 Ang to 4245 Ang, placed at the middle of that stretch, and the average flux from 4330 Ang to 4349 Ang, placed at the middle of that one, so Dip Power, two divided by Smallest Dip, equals 3.2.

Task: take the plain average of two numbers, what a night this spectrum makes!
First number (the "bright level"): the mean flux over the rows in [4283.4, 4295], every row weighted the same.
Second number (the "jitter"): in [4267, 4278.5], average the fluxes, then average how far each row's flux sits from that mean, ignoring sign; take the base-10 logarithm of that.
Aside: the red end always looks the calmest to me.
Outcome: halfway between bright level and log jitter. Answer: 98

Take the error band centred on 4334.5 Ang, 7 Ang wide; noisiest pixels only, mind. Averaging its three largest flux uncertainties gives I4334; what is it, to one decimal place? 19.0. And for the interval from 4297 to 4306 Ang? 18.3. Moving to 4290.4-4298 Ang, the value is 19.0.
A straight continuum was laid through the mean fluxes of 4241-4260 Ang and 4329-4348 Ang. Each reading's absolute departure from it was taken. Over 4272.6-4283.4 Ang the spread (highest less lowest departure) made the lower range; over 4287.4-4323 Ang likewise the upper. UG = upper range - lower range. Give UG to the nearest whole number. 19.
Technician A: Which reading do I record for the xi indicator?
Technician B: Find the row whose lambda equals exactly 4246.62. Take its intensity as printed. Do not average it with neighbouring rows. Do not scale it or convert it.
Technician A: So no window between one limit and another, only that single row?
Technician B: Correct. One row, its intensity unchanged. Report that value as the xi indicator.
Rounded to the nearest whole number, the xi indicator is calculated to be 210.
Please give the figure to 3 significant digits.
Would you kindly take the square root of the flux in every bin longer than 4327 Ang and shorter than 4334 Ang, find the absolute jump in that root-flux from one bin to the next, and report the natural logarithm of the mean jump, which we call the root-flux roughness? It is -1.14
